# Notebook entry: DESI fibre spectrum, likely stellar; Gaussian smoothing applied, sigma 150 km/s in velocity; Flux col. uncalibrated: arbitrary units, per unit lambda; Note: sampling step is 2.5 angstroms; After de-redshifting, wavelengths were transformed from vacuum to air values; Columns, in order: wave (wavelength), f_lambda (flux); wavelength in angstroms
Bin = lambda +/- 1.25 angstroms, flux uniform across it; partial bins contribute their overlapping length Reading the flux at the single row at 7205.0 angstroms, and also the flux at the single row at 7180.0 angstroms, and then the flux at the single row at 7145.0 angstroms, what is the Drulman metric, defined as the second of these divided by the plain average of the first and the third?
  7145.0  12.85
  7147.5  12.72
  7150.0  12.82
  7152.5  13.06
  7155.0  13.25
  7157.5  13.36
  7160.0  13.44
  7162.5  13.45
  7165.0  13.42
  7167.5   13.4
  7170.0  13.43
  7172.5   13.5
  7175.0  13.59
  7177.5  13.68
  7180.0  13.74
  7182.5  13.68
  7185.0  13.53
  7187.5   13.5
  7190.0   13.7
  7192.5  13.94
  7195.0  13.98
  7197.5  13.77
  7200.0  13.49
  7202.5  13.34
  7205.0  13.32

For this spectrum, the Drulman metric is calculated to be 1.05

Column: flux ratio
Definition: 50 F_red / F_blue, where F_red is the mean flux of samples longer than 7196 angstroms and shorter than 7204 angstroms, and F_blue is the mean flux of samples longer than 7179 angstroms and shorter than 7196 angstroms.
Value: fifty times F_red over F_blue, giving 49.3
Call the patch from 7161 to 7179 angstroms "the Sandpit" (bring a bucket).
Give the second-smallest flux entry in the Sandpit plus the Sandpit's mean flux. 26.9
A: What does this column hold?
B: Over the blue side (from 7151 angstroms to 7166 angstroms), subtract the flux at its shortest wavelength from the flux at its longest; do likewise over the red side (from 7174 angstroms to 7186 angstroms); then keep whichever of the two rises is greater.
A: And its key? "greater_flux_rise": 0.4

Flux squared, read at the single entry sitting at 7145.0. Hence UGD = 165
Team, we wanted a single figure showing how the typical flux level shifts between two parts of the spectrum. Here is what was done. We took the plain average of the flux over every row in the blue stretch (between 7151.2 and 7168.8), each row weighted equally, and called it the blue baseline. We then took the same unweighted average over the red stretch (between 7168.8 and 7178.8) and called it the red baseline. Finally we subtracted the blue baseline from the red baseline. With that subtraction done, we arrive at 0.21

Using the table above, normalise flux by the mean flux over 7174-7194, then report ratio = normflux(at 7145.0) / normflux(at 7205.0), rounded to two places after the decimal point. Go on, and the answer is 0.96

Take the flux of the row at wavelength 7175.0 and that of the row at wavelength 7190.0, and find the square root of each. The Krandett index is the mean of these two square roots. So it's 3.69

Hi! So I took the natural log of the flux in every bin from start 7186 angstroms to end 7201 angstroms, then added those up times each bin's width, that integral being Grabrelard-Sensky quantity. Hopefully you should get 39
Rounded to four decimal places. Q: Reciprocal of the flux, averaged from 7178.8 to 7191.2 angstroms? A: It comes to 0.0734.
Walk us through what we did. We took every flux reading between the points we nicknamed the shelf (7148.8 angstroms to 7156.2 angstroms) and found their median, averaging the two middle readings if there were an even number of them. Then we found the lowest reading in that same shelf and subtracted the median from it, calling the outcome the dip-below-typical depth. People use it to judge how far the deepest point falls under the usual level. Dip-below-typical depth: -0.24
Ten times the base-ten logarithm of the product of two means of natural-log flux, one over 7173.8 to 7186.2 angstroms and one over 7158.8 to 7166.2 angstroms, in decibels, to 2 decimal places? 8.32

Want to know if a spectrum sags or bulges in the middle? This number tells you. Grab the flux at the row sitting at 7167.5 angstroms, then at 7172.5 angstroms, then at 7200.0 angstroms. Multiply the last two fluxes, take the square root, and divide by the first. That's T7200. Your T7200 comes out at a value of 1.01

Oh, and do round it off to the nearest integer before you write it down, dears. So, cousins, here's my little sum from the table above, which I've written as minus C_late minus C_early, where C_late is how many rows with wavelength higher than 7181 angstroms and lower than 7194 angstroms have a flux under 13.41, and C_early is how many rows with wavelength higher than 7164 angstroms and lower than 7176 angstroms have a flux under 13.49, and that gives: -3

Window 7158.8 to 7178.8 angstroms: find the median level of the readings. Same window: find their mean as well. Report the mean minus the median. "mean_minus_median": 0.04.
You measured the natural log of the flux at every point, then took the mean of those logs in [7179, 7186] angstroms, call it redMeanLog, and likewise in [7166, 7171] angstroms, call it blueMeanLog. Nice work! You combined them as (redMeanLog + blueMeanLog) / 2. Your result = 2.61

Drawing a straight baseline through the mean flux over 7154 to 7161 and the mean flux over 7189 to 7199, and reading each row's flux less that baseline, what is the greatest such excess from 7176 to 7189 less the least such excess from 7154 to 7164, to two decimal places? 0.15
